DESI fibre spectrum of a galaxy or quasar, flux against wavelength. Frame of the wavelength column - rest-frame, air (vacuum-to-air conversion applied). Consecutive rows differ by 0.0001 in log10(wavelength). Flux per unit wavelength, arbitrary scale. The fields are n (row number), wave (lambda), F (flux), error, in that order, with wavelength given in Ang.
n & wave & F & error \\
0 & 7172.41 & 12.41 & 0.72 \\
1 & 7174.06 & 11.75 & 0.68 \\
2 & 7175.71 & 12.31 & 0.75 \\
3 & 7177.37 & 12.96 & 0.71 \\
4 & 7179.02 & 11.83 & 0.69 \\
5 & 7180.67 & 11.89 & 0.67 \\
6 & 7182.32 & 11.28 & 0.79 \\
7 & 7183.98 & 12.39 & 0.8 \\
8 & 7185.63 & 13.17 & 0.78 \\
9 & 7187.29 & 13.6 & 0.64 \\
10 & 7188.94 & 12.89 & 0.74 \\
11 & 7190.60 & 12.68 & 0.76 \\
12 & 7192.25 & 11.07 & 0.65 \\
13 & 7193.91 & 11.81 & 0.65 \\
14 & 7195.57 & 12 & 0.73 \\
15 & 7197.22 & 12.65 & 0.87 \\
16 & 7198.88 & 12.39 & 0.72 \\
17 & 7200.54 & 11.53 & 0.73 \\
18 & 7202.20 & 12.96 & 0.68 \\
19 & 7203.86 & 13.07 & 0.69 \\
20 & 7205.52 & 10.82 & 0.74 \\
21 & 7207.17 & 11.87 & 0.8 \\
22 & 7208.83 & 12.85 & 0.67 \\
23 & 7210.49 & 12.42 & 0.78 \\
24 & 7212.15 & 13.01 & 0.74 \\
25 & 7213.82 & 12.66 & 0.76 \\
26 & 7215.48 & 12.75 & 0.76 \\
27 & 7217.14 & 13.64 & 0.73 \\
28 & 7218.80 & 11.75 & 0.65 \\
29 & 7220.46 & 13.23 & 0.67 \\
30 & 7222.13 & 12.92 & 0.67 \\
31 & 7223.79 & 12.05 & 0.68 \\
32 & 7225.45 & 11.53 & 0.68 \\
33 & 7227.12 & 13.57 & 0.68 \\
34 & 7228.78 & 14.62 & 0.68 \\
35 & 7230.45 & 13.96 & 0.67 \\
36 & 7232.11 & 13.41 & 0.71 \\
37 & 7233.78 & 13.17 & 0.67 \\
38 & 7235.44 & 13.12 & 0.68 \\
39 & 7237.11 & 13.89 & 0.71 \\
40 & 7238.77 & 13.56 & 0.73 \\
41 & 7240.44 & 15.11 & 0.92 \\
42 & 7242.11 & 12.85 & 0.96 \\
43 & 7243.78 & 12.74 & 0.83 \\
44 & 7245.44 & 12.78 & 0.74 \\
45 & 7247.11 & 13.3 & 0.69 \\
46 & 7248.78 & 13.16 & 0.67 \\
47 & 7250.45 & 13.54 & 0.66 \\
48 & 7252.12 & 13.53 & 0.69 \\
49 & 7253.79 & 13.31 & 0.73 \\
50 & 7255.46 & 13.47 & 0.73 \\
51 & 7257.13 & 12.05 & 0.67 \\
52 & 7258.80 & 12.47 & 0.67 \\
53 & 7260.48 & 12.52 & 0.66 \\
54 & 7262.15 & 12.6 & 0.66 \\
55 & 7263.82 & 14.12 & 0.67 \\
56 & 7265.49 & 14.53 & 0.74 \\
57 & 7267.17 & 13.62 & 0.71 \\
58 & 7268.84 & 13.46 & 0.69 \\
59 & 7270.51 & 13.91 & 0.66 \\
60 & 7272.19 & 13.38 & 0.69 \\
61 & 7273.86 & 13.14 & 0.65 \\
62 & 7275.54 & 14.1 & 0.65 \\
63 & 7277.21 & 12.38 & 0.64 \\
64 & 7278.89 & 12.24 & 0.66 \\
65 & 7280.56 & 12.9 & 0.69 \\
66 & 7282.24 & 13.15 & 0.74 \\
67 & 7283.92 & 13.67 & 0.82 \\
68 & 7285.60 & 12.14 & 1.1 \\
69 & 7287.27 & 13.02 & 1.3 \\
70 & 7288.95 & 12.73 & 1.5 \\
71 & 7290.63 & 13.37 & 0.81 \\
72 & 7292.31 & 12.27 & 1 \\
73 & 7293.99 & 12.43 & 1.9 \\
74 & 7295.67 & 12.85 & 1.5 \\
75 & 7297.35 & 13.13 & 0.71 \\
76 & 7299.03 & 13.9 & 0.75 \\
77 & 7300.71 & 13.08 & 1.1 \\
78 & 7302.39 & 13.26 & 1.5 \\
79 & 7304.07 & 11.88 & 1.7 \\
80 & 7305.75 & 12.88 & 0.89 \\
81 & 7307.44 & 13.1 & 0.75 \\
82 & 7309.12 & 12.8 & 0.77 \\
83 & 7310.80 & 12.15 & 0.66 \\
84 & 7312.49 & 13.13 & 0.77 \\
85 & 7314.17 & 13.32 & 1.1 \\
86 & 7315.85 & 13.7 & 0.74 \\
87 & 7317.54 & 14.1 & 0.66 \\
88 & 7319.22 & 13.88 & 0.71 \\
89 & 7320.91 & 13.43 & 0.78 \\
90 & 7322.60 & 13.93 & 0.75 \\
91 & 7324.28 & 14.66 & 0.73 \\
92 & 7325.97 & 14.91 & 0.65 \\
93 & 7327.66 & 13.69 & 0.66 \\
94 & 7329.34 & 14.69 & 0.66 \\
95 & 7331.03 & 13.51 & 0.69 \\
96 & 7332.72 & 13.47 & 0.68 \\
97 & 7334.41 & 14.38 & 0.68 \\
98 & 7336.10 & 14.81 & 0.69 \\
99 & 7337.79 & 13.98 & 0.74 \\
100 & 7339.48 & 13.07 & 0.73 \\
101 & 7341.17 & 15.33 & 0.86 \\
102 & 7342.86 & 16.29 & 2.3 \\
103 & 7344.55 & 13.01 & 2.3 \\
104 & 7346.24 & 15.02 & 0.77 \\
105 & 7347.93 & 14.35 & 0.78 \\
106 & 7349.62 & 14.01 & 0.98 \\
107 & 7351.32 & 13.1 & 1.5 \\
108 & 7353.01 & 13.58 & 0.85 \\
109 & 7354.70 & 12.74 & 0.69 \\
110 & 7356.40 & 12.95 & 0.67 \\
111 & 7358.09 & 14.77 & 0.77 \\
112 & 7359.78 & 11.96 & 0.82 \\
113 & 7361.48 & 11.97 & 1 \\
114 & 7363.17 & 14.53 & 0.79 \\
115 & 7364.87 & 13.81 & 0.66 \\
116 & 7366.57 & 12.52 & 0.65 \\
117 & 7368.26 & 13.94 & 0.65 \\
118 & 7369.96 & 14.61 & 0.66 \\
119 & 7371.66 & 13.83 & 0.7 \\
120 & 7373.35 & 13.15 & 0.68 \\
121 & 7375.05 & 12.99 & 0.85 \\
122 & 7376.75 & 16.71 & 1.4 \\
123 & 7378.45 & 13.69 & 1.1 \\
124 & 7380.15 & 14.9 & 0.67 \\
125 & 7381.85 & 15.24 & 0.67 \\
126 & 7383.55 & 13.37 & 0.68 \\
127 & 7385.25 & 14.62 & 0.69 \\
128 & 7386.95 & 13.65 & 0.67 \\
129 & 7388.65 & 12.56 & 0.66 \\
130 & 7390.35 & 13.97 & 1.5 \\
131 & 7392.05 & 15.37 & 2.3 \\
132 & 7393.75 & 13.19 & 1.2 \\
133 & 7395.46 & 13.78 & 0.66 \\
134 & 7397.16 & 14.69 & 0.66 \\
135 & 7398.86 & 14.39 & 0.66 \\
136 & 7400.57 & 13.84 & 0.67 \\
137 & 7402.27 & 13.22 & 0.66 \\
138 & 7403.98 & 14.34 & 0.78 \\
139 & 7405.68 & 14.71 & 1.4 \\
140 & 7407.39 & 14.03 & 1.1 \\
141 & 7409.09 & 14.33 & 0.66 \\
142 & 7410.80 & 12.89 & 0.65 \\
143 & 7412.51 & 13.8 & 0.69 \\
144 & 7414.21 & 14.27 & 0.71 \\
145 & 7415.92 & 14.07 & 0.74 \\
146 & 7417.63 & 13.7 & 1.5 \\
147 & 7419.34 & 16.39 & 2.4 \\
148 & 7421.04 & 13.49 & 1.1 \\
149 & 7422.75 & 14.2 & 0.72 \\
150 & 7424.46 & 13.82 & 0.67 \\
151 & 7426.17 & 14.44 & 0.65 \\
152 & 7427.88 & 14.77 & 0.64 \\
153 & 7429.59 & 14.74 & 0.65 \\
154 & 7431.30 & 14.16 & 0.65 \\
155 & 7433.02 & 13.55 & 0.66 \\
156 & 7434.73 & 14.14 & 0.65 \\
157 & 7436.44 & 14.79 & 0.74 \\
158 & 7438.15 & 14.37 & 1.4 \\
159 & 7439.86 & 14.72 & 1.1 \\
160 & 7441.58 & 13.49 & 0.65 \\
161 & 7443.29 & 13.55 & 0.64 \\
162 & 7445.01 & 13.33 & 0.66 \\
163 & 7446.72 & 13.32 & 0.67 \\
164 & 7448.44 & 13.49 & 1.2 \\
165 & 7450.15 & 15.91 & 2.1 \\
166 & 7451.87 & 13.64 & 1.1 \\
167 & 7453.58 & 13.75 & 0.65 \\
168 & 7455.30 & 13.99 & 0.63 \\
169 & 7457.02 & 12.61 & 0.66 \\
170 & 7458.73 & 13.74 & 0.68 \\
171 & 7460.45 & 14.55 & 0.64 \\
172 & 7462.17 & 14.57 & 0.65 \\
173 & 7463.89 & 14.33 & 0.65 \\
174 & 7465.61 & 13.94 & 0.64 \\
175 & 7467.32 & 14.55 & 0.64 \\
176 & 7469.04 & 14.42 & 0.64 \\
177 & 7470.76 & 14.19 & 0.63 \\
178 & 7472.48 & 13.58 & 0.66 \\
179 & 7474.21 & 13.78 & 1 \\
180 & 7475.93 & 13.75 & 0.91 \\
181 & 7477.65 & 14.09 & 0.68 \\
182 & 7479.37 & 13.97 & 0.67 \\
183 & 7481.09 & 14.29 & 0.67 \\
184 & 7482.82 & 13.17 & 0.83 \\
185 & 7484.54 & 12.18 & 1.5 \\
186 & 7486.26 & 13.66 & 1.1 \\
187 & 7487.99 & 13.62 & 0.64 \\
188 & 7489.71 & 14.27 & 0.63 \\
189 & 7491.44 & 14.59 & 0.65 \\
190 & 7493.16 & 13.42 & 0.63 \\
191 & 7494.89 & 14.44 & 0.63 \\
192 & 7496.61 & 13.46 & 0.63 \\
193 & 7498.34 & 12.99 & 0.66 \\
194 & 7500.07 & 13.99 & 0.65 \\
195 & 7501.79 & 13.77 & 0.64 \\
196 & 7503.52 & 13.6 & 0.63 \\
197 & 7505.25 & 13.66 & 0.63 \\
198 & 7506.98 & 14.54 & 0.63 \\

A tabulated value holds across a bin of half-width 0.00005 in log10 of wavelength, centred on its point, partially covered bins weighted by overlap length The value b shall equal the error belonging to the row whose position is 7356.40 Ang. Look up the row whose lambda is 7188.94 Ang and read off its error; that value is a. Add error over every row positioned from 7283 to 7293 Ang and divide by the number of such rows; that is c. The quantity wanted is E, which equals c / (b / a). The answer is 1.20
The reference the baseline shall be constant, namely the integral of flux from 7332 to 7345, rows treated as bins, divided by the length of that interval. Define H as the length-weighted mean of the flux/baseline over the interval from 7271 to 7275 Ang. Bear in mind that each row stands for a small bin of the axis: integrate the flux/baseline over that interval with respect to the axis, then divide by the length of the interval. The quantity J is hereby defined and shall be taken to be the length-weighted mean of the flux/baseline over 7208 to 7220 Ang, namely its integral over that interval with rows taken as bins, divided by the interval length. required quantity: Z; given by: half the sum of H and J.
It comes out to 0.91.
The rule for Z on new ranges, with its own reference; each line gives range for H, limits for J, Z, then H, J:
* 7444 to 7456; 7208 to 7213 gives 0.93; 0.970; 0.89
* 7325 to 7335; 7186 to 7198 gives 0.92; 0.984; 0.87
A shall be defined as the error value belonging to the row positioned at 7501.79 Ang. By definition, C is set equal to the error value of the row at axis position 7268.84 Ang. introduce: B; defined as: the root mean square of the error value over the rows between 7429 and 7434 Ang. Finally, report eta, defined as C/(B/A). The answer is 0.68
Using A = 0.64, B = 0.65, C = 0.69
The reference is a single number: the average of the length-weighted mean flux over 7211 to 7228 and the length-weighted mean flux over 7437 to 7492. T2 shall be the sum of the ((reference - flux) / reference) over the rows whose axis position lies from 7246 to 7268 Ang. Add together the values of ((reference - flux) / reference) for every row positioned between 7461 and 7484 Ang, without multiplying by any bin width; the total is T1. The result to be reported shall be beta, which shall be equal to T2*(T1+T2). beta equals 0.0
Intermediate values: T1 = -0.72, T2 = 0.1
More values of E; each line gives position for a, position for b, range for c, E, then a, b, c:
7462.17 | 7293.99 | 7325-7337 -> 0.23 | 0.65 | 1.90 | 0.67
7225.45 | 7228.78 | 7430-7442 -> 0.84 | 0.68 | 0.68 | 0.84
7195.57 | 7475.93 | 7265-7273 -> 0.56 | 0.73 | 0.91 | 0.70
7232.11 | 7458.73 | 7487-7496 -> 0.66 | 0.71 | 0.68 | 0.64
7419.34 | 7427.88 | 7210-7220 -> 2.76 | 2.40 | 0.64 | 0.74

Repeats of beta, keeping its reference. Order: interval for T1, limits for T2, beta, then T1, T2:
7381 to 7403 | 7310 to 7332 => 0.5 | -0.66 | -0.5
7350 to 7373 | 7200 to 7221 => 0.6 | -0.09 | 0.8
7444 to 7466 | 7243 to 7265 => -0.1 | -0.61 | 0.3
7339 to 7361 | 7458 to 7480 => 1.0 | -0.53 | -0.8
